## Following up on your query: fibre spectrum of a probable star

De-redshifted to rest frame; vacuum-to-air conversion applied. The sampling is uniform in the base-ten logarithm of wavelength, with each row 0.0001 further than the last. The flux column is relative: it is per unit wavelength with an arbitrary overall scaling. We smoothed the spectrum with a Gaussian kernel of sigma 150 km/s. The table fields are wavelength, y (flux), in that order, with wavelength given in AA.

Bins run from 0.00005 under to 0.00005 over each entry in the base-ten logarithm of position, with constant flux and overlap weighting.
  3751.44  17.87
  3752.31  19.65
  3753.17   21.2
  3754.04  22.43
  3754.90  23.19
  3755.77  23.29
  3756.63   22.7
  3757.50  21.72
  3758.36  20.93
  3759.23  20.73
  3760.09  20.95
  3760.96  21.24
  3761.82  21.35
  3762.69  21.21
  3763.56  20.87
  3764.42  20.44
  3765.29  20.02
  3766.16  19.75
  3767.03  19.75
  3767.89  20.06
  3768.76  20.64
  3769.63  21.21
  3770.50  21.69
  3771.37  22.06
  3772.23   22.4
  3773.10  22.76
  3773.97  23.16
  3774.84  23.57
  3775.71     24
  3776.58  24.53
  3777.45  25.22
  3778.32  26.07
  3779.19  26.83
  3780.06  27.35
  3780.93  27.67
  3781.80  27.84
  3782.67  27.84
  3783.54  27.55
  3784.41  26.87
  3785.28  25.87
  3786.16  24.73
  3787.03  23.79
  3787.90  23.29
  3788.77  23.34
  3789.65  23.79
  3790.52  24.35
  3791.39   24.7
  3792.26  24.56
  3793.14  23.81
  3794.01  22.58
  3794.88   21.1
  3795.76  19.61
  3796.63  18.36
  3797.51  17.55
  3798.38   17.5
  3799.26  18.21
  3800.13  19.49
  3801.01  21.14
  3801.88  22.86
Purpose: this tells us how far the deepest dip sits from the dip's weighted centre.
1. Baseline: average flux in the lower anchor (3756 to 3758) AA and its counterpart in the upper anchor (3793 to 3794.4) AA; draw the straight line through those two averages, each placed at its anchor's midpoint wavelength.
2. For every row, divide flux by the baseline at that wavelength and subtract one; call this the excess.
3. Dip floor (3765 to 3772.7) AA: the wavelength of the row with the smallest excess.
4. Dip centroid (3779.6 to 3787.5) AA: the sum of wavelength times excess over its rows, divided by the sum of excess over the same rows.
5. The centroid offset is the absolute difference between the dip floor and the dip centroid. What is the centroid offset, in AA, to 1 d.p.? 15.7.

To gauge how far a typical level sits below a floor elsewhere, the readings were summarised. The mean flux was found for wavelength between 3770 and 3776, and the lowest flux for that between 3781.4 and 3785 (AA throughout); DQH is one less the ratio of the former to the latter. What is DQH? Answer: 0.15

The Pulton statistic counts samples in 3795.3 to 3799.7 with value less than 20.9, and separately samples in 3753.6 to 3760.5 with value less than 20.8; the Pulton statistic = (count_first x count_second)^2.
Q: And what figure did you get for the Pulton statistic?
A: 25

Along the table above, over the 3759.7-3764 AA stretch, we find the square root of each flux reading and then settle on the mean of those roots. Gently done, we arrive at 4.60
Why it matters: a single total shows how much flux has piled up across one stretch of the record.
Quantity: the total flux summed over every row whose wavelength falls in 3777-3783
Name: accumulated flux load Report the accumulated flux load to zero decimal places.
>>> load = 189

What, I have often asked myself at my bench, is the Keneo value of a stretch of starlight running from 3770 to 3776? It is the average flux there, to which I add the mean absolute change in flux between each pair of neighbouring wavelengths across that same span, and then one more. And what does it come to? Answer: 24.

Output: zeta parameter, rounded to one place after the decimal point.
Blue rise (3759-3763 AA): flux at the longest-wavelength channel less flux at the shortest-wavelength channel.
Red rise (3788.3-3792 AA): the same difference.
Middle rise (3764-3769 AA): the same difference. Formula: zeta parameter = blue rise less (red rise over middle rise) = -6.3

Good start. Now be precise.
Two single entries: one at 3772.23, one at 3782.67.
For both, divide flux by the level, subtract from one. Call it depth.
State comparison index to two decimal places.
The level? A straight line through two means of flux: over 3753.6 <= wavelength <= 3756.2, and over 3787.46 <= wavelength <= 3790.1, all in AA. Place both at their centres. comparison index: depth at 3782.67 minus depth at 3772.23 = -0.23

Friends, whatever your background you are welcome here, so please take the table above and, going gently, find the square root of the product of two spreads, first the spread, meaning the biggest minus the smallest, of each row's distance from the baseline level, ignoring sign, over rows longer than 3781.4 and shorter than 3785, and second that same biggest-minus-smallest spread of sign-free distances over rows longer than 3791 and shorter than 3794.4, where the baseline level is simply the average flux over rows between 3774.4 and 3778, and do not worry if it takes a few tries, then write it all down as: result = 1.2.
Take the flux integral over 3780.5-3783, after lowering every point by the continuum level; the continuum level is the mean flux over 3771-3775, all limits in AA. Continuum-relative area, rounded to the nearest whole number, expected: 13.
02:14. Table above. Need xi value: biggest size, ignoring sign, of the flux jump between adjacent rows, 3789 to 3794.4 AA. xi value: 1.2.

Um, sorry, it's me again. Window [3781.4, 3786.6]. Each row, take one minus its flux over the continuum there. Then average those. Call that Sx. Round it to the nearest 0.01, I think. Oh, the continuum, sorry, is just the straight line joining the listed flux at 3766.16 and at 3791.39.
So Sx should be -0.15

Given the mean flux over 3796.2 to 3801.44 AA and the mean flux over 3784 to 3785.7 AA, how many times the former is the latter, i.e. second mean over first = 1.41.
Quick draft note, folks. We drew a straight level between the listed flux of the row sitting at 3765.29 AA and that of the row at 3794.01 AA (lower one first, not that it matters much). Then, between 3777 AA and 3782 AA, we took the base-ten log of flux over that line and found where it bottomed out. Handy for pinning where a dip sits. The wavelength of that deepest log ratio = 3777.45 AA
